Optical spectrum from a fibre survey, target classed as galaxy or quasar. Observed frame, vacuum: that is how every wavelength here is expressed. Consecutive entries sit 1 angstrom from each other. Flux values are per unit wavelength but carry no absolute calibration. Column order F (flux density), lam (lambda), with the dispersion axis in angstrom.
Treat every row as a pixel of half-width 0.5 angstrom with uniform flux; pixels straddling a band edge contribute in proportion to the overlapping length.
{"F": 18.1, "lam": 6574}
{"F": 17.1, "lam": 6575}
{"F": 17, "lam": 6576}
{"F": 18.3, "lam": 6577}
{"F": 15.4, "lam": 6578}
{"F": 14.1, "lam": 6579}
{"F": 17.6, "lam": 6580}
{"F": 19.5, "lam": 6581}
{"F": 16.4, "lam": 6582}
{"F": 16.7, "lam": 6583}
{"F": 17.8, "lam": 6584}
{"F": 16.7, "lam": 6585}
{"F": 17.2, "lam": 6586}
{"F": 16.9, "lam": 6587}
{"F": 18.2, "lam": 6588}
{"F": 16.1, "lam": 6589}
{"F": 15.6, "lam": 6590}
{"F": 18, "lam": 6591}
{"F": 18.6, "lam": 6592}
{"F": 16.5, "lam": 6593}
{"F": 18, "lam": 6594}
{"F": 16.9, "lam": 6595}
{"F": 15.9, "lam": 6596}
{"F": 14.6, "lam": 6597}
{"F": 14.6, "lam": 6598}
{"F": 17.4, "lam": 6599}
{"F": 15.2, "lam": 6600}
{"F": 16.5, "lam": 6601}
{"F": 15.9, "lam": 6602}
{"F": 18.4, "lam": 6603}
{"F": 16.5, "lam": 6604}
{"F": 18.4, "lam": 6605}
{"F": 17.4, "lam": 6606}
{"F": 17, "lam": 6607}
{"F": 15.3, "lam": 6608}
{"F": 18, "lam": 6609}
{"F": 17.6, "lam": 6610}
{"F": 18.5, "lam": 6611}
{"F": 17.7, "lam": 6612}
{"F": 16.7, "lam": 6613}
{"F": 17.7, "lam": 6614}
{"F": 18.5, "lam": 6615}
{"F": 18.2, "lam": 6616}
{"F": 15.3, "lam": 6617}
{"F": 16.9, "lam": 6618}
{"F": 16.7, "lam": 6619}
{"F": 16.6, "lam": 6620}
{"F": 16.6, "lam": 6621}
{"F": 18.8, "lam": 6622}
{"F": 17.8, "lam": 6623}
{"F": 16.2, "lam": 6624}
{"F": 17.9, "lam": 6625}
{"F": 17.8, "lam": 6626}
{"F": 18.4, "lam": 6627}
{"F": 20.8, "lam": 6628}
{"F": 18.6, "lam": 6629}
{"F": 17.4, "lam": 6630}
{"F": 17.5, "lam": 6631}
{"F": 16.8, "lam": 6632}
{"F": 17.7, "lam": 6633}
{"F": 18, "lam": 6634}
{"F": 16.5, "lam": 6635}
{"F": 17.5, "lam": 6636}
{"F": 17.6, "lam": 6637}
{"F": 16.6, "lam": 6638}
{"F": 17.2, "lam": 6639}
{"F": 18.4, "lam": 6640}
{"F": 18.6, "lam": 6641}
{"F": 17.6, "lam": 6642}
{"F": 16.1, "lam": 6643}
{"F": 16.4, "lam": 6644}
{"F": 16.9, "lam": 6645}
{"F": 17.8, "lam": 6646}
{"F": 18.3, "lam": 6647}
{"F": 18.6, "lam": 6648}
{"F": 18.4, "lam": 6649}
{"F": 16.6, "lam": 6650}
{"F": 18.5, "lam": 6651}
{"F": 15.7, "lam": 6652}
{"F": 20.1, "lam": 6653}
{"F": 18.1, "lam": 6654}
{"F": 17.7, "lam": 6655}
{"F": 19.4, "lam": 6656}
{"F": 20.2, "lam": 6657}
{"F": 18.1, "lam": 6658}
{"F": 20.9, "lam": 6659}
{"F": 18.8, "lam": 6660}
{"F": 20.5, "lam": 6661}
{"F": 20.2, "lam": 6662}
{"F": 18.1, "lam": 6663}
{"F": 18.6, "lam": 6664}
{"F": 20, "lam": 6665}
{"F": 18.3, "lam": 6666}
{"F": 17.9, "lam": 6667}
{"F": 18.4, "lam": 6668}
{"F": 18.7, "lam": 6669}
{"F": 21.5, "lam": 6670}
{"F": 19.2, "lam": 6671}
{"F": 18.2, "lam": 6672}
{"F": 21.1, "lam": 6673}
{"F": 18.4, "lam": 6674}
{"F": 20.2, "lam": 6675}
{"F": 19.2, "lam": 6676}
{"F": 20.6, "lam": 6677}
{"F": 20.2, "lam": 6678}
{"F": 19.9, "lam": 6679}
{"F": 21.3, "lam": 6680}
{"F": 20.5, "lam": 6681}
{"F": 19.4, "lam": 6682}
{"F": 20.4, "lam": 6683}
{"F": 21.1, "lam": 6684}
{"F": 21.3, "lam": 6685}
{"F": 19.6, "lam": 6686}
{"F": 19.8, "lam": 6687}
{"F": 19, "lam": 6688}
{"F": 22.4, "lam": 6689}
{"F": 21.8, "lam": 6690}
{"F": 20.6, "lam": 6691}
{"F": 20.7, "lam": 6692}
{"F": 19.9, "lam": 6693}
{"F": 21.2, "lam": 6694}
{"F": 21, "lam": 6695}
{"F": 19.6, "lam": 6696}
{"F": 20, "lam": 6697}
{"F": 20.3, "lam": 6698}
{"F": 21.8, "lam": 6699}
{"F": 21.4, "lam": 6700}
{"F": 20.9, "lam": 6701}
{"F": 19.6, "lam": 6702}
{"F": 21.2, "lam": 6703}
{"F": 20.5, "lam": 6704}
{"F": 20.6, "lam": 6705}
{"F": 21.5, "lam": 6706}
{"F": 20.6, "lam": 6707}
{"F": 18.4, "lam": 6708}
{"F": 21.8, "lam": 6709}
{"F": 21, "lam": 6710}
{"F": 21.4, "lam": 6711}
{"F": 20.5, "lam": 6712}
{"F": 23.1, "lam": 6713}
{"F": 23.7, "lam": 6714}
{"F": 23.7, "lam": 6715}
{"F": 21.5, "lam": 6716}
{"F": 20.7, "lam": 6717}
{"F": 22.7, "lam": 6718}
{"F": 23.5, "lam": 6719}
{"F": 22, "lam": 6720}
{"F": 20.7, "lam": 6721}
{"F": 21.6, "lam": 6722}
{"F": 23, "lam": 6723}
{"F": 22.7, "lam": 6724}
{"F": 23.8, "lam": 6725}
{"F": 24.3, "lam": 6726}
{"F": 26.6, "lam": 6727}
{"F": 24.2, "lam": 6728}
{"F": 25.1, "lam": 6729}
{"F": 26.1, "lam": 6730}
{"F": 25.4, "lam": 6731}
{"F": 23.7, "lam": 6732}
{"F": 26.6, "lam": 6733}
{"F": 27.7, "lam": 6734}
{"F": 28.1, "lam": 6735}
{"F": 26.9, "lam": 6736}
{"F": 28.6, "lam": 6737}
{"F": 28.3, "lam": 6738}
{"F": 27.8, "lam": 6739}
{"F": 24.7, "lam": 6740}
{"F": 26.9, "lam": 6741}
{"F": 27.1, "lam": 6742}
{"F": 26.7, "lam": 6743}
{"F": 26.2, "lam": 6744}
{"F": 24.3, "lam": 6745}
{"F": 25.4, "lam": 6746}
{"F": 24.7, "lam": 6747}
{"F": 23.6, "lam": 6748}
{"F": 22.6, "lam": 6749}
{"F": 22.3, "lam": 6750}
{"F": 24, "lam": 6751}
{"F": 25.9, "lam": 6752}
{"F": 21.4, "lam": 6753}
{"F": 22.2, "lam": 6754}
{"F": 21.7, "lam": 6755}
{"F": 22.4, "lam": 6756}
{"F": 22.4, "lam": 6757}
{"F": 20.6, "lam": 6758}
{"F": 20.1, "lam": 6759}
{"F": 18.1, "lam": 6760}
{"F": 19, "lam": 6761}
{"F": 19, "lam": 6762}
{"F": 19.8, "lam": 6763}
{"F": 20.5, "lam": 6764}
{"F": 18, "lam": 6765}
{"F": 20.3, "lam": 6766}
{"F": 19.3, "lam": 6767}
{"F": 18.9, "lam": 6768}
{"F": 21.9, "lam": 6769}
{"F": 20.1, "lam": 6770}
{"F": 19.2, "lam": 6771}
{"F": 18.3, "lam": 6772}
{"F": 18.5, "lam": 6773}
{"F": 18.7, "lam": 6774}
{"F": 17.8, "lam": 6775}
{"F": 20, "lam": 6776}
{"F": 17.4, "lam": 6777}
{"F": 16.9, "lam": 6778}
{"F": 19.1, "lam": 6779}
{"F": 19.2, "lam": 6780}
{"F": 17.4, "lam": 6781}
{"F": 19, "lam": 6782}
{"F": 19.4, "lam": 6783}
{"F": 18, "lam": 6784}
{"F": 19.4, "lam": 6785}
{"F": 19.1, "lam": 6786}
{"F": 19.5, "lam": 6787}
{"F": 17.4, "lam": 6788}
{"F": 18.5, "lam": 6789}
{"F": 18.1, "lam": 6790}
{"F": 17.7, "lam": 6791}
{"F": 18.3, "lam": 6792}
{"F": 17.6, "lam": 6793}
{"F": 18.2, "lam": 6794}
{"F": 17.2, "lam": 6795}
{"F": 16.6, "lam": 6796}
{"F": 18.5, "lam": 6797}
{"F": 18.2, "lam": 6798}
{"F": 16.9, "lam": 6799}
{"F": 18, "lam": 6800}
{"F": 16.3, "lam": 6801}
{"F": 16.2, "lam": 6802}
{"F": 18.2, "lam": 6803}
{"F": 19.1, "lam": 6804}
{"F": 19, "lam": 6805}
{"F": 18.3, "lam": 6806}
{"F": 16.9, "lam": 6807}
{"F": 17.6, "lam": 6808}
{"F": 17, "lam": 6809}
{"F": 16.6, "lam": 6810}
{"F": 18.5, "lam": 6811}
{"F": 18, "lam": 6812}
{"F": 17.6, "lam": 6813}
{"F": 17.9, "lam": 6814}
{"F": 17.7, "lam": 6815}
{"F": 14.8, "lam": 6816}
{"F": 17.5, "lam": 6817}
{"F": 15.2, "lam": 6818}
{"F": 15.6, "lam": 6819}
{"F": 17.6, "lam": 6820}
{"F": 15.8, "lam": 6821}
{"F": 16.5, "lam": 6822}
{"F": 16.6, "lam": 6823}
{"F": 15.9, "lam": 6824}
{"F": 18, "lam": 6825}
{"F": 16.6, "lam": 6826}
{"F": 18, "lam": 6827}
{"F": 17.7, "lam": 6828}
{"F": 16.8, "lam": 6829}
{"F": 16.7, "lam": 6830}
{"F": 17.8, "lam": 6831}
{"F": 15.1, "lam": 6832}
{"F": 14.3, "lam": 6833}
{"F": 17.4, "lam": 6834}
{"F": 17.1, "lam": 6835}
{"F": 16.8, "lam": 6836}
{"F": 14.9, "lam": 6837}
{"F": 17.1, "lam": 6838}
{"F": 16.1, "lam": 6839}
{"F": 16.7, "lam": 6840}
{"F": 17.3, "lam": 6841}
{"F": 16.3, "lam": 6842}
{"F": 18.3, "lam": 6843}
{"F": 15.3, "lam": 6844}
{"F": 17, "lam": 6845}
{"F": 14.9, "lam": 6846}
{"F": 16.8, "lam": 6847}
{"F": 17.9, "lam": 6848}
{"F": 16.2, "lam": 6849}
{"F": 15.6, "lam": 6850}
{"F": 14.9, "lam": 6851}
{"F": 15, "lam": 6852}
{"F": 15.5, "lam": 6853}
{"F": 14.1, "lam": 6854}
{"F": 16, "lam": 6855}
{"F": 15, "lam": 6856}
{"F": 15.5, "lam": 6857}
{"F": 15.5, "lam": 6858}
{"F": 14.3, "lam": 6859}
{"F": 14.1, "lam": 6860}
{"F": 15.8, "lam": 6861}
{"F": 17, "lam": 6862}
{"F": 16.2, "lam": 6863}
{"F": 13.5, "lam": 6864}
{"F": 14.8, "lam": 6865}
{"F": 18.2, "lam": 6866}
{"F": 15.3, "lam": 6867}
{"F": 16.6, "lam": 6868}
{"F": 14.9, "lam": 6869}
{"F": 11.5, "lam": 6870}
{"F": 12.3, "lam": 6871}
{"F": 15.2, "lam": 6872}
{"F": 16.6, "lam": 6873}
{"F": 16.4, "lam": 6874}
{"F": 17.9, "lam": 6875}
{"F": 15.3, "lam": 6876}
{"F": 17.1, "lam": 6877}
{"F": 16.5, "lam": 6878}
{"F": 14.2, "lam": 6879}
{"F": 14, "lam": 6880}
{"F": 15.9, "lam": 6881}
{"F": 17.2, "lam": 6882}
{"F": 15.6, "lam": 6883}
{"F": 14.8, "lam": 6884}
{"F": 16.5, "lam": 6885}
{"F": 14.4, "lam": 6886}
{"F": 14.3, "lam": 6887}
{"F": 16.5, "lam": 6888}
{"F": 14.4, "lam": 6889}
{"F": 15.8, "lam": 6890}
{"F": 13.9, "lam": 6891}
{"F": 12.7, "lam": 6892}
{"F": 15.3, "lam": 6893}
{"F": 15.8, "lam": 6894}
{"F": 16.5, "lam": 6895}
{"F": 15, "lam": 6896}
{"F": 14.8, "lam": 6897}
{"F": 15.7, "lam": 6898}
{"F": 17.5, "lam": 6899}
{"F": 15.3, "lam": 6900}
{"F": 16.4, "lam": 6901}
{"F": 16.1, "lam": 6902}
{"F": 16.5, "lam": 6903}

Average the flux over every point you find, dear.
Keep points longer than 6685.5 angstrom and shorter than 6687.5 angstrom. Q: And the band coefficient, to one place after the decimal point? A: 19.7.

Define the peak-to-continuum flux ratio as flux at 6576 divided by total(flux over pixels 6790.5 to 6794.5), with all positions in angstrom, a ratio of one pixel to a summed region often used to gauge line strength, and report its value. 0.24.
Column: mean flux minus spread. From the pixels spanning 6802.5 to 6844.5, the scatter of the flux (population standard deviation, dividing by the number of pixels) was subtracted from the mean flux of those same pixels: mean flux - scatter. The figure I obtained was 15.8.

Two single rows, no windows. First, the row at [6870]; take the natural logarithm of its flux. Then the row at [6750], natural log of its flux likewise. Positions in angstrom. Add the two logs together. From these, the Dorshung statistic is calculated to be 5.55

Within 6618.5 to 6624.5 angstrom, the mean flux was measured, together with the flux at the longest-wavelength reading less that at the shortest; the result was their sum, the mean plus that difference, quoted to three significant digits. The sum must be 16.6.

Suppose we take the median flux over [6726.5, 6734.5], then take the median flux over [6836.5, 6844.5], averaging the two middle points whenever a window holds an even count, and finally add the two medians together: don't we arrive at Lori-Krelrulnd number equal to 42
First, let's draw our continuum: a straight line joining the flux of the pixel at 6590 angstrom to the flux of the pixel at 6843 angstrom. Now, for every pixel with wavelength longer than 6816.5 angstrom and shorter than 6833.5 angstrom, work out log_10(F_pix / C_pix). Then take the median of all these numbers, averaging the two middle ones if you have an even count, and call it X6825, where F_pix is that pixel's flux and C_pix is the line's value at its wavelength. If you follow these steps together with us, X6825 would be -0.037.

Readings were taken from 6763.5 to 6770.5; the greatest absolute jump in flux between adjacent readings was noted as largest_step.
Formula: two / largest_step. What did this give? 0.67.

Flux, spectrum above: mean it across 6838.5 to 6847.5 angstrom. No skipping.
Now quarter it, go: 4.1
